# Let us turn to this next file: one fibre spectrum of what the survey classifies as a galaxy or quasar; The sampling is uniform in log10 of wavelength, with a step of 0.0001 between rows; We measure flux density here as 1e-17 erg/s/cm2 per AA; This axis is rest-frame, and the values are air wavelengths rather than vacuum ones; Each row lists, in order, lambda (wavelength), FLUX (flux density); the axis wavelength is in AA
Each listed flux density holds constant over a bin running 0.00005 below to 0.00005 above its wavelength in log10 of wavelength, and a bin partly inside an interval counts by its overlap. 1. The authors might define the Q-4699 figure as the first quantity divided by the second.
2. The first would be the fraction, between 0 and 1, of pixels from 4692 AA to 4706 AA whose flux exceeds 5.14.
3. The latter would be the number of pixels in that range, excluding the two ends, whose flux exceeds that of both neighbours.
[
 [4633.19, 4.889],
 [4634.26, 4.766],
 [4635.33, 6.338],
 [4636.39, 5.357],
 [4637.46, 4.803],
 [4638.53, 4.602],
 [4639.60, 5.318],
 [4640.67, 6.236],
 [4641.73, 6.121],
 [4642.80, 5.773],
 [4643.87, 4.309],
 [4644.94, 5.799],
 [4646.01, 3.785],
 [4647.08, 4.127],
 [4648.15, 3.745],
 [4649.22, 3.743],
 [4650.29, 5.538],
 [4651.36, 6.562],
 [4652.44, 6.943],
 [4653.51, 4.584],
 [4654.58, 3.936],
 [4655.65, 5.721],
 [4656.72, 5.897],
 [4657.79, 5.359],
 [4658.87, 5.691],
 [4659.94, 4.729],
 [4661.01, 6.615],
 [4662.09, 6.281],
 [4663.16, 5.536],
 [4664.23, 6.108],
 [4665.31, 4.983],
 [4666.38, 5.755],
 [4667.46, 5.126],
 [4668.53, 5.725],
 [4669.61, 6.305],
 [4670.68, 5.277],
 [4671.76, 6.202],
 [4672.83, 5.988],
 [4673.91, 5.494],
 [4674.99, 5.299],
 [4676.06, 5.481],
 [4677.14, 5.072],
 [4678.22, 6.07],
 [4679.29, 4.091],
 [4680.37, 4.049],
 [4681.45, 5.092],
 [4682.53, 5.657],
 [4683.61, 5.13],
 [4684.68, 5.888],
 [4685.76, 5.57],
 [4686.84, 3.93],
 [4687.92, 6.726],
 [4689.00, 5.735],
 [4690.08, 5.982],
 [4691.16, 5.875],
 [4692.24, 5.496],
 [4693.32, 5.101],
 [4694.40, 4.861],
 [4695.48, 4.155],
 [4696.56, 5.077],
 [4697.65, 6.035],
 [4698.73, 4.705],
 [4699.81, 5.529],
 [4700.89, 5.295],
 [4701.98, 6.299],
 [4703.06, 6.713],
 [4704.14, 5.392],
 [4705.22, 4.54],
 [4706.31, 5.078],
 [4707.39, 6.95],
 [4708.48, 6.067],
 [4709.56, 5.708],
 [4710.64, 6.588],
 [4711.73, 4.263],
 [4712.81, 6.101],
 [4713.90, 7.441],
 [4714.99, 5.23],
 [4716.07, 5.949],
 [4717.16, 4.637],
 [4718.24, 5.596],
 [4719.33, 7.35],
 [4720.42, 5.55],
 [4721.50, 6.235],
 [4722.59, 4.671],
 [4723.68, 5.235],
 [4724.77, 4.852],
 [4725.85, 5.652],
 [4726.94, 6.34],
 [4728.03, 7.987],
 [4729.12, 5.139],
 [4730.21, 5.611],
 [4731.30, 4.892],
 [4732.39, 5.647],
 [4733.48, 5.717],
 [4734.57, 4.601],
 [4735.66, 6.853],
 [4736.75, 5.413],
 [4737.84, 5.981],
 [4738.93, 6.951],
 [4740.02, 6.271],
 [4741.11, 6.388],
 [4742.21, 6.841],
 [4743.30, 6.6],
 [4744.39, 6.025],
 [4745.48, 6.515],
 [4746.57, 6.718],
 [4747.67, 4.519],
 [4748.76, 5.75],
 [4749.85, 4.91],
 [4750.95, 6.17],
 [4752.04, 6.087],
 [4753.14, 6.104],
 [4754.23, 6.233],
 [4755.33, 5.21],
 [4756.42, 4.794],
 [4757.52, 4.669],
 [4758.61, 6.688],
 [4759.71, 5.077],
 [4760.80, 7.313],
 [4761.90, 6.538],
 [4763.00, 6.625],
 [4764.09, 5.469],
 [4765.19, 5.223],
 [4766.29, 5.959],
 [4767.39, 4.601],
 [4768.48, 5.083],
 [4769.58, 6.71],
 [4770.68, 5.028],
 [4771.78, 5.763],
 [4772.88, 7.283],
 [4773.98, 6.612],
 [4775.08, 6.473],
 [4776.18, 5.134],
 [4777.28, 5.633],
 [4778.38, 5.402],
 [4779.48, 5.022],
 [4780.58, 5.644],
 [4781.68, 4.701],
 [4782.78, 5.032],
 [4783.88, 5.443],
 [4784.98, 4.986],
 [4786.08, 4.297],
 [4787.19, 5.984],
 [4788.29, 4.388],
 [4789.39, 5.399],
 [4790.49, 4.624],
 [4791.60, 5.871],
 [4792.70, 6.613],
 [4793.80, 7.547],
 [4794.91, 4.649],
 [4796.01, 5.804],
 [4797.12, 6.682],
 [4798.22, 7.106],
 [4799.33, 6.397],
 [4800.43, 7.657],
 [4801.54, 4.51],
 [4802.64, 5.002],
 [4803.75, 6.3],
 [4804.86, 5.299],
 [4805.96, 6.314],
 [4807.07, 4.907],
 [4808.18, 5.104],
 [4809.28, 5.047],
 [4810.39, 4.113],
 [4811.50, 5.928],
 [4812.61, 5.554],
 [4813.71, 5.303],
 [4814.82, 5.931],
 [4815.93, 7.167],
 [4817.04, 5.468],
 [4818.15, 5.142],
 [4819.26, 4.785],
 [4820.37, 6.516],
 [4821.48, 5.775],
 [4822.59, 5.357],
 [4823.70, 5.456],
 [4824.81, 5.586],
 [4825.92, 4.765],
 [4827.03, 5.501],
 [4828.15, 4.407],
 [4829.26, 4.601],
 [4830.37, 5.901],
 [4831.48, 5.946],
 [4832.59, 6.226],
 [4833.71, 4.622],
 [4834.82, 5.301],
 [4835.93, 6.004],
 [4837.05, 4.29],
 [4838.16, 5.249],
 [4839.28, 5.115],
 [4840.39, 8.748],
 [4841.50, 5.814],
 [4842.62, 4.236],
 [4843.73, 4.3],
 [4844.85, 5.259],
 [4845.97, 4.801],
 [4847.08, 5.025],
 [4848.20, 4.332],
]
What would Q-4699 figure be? 0.18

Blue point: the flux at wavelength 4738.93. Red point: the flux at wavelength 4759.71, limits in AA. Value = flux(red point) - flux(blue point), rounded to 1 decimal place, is -1.9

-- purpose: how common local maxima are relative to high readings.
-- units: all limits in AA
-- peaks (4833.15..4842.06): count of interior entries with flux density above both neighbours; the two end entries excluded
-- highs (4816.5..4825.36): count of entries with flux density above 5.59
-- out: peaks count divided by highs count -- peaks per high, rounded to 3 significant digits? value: 1.50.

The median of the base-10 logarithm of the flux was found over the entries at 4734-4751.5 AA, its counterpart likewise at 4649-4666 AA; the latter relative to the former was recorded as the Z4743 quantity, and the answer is 0.94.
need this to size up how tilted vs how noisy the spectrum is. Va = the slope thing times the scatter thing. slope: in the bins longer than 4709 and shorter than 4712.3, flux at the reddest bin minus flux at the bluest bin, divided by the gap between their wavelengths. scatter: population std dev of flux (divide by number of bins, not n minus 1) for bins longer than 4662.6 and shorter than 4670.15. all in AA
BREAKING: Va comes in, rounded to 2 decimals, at -0.30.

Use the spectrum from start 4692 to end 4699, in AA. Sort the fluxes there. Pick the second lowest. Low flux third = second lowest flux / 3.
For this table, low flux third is 1.57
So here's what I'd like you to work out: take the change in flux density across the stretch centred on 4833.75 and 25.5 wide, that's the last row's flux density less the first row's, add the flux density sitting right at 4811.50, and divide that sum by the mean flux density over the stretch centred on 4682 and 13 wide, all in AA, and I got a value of 0.95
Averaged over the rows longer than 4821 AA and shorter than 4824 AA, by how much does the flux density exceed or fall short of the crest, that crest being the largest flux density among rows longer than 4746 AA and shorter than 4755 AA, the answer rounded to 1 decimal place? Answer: -1.2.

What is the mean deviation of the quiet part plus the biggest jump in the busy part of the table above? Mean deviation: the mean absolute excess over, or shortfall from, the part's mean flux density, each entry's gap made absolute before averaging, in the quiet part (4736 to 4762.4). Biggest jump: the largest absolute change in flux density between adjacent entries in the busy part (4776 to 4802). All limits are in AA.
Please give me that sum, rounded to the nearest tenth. 3.8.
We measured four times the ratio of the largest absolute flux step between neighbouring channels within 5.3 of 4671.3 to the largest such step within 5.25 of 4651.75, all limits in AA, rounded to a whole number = 2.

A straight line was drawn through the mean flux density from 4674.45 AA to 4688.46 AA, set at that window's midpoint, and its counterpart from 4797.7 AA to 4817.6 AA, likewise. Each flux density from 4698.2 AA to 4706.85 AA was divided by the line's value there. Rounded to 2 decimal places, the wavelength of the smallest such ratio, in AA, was 4705.22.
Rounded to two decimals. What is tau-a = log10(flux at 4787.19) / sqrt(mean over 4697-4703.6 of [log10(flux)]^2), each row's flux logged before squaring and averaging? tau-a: 1.02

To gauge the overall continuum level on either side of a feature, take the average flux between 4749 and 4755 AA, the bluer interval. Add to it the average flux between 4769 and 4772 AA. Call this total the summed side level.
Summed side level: 11.7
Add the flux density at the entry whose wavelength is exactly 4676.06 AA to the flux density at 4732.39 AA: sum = 11.1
